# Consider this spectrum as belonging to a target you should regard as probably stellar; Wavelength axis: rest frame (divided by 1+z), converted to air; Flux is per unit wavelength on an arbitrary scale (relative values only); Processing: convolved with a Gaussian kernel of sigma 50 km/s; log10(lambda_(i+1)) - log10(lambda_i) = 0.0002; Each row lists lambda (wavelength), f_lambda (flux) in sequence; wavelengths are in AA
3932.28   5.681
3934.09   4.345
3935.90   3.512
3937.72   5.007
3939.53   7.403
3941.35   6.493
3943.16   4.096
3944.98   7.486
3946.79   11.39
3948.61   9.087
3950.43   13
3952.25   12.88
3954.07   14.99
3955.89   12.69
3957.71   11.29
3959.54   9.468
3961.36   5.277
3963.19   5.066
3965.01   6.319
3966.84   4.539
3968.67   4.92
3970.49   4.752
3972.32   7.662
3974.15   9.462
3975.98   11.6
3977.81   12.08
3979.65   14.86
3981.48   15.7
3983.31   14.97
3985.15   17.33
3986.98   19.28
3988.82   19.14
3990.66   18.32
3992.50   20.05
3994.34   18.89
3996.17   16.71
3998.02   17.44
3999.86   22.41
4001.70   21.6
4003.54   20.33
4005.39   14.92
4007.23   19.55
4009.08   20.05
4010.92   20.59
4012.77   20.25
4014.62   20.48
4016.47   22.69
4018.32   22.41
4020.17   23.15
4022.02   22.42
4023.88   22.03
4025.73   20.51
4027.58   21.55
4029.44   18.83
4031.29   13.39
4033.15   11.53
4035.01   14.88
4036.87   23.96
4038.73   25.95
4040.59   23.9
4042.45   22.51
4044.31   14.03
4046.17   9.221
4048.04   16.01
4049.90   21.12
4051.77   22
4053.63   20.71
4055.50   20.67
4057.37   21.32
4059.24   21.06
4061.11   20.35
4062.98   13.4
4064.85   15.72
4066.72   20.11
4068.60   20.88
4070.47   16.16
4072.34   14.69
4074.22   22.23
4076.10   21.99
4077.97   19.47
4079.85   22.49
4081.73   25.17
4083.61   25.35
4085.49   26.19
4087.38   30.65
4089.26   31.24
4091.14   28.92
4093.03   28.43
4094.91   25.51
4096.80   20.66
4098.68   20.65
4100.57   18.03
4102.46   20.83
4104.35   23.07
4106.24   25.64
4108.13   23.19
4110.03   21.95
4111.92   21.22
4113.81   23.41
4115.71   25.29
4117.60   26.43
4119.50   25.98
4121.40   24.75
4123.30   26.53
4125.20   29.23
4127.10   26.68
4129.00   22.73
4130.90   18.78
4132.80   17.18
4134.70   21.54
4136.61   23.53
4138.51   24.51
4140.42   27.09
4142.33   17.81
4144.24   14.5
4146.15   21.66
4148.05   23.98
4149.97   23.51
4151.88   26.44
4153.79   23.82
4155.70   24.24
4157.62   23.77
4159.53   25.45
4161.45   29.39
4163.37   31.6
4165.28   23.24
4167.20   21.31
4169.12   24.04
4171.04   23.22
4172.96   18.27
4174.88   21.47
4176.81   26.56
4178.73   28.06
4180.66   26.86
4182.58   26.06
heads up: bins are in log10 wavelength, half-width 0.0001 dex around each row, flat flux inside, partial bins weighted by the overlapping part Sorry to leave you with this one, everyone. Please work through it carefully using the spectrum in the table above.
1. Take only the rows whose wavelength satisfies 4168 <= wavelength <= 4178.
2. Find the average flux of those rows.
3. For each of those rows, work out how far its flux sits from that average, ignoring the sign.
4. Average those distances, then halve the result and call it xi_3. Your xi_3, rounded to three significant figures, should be 1.14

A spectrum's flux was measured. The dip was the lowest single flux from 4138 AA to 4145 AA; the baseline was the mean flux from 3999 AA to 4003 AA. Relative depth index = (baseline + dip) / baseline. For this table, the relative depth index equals 1.7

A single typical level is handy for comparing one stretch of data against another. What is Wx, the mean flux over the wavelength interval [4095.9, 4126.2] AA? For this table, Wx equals 23.6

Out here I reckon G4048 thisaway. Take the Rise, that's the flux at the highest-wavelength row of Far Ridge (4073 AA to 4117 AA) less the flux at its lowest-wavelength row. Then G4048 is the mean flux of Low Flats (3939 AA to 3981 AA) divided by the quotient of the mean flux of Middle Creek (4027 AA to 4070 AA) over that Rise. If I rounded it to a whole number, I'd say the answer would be 1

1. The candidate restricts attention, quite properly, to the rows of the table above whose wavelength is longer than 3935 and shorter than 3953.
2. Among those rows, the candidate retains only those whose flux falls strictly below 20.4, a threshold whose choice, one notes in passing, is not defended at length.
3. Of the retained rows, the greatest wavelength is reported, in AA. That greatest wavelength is 3952.25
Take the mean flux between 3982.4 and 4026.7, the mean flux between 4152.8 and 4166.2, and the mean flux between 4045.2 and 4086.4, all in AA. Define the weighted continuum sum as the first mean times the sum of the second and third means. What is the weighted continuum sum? 907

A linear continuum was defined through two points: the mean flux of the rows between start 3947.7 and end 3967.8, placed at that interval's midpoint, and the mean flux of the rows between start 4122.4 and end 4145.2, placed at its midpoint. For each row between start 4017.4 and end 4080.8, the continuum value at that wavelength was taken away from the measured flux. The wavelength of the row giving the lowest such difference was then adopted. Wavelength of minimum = 4046.17 AA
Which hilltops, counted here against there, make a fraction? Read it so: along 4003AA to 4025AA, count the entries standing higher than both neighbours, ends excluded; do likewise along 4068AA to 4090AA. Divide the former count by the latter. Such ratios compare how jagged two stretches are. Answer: 3.0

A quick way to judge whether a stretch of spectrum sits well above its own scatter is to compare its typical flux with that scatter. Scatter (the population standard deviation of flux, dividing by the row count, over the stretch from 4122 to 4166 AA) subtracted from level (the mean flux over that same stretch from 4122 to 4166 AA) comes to 19.8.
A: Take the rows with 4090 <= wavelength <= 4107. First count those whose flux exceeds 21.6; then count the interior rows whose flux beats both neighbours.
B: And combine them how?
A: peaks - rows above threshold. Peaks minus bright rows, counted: -5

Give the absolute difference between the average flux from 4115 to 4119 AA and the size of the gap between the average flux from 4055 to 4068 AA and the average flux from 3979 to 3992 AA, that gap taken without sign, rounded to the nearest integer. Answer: 24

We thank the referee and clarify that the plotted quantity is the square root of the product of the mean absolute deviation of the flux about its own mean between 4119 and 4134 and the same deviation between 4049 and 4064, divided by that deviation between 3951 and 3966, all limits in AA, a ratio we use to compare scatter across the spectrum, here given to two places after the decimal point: 0.73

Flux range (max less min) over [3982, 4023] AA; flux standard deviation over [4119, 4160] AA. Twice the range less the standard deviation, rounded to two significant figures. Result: 13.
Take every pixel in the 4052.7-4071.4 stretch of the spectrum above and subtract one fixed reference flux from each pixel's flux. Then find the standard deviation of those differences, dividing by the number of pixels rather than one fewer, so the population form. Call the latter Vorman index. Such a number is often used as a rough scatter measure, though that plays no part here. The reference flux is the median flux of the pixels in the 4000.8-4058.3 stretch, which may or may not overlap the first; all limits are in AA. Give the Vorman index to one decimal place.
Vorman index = 2.7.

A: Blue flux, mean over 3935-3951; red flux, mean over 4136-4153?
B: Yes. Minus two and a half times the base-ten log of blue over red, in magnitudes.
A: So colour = 1.2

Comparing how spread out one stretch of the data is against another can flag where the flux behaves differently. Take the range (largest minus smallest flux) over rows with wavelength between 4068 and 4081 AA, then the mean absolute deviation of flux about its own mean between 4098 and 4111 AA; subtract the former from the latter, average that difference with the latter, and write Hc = -2.1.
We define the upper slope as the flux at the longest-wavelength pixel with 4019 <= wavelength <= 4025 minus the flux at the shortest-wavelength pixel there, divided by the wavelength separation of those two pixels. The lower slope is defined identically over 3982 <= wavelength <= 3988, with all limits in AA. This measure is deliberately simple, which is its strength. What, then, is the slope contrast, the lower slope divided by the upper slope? -3.9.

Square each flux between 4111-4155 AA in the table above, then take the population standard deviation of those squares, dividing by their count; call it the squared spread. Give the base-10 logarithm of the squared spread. 2.19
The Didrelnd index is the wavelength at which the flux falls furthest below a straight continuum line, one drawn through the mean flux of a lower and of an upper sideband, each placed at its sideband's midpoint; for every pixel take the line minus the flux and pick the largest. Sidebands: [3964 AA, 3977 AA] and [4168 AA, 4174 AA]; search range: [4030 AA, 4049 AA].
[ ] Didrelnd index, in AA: 4046.17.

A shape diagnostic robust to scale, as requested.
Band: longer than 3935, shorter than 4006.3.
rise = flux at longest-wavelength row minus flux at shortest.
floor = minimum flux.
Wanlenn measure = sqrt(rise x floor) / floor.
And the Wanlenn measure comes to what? 1.8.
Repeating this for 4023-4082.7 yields 0.6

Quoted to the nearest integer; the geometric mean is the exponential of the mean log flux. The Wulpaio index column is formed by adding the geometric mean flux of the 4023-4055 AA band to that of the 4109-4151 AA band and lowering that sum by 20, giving 21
